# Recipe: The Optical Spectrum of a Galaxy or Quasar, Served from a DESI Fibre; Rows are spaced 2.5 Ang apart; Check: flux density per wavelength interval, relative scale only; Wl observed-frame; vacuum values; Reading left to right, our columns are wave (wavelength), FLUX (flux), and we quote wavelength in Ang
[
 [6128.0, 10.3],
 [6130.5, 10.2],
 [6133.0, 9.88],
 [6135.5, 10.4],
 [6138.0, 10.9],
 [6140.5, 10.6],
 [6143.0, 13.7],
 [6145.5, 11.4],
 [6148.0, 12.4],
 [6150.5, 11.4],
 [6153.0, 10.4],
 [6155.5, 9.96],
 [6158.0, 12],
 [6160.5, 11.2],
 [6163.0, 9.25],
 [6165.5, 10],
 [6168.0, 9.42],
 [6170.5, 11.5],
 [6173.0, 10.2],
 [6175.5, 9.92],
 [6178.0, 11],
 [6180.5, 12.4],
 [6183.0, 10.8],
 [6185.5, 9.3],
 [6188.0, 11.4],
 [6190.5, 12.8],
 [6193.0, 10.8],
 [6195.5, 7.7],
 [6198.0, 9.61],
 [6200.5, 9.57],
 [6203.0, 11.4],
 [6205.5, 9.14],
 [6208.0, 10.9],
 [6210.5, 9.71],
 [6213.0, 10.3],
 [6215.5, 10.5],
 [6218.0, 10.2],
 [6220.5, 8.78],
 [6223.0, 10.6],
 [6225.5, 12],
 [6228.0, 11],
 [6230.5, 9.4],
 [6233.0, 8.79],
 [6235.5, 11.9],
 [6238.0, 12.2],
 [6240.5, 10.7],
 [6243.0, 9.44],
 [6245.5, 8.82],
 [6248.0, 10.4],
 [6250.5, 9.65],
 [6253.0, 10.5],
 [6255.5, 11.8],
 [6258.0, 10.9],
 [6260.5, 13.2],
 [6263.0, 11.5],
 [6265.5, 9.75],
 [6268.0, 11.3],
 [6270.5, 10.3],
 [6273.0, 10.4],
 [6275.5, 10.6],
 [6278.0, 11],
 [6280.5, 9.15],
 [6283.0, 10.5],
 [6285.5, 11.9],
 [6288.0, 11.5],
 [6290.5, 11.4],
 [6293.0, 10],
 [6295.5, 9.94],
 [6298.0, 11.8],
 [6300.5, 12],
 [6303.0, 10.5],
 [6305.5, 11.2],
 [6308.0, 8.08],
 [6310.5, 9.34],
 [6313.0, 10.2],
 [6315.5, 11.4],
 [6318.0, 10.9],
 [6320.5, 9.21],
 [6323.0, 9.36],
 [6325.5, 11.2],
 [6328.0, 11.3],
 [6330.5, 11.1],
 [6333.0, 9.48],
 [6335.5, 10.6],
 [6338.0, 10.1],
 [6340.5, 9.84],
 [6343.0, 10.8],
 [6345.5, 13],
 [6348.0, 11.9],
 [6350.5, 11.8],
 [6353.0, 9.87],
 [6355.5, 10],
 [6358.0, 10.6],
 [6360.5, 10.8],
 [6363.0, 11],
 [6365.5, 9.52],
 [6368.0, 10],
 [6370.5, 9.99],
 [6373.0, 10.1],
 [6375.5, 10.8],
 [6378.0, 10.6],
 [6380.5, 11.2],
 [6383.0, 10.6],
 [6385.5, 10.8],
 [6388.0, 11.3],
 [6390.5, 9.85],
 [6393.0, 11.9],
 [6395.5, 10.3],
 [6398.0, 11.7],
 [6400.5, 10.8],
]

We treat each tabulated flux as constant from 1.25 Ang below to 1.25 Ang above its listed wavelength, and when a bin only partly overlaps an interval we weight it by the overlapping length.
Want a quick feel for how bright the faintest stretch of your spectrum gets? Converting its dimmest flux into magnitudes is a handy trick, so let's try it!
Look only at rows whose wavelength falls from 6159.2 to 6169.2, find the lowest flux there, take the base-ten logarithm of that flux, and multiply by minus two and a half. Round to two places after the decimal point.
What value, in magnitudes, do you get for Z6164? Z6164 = -2.42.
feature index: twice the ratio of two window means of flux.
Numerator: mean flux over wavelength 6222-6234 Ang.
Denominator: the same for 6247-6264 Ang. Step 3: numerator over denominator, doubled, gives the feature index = 1.86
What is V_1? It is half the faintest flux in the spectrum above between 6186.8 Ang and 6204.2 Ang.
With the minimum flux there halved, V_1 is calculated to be 3.85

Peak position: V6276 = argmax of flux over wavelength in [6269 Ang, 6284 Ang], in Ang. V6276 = 6278.0 Ang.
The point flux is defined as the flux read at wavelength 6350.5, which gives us 11.8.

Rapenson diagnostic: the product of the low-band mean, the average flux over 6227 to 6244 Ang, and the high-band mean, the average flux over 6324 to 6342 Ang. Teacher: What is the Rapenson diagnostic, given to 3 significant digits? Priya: 110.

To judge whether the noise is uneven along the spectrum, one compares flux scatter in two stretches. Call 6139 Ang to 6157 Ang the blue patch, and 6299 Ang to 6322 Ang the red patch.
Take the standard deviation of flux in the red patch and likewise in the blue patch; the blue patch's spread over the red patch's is 1.0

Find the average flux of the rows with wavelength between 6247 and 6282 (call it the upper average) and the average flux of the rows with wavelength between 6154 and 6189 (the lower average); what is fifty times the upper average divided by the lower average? 50.7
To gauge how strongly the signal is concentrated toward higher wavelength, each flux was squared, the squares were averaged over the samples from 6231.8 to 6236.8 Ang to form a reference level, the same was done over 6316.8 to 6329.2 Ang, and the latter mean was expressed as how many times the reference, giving 0.99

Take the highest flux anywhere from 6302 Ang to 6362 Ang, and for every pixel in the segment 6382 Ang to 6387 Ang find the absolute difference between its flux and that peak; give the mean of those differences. 2.3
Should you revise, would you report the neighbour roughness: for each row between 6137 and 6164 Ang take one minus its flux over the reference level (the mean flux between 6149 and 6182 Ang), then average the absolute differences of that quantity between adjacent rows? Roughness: 0.13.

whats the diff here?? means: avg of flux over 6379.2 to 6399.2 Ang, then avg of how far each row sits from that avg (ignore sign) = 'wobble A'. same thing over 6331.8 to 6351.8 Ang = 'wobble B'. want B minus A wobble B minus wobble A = 0.40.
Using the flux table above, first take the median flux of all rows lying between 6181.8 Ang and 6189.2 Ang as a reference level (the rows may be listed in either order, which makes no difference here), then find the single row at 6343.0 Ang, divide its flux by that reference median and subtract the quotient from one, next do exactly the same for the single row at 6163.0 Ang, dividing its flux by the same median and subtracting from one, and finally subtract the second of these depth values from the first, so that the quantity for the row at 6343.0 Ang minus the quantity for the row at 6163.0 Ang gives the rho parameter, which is -0.14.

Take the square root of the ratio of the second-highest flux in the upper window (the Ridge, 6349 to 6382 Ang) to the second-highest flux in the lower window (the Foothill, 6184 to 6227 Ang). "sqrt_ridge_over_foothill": 0.97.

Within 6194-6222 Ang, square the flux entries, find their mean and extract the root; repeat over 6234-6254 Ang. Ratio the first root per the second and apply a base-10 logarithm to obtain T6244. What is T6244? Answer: -0.028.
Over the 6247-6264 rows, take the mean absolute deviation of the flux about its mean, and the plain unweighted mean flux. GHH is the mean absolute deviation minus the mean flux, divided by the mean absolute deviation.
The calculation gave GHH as -11.6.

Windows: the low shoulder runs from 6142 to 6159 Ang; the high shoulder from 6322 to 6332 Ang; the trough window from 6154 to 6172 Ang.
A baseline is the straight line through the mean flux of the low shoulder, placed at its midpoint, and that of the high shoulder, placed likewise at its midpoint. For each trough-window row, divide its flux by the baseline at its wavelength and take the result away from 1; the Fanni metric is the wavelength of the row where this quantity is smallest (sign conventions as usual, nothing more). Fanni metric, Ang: 6158.0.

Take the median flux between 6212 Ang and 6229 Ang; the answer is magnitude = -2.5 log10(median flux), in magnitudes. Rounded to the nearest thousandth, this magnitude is -2.553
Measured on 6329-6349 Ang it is -2.573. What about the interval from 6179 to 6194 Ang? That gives -2.613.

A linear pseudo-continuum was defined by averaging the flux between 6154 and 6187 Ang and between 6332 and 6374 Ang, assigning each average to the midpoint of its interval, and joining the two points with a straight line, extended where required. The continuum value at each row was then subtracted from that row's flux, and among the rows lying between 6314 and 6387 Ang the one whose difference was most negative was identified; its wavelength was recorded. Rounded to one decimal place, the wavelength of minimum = 6320.5 Ang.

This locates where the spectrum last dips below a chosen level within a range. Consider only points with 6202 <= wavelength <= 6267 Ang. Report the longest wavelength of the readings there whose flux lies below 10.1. 6265.5 Ang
